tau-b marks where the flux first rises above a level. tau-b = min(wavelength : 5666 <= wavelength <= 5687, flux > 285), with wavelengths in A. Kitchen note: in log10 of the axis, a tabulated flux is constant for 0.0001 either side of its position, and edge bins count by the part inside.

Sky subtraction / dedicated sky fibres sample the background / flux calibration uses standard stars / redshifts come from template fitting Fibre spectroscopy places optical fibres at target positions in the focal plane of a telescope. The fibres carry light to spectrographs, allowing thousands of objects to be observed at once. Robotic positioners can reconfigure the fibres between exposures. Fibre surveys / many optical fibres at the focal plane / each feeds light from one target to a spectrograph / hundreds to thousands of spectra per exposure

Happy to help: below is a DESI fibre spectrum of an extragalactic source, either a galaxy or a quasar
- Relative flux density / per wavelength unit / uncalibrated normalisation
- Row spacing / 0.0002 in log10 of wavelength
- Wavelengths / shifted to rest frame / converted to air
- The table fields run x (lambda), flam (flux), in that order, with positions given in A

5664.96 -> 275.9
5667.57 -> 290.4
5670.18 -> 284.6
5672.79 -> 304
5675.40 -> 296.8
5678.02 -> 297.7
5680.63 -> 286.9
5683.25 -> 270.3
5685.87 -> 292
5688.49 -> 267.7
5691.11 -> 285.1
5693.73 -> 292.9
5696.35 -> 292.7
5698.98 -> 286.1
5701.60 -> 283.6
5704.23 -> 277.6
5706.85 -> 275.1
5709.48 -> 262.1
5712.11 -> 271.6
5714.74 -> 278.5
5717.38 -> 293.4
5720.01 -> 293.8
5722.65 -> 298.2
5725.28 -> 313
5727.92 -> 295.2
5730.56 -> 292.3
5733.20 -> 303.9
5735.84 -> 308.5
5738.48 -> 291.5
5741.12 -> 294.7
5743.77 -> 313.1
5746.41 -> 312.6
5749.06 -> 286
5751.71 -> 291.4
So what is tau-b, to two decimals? 5667.57 A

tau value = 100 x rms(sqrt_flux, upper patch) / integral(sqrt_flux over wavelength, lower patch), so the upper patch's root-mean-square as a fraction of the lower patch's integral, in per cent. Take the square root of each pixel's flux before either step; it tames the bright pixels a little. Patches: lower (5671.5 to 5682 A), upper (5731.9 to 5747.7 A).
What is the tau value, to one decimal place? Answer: 9.7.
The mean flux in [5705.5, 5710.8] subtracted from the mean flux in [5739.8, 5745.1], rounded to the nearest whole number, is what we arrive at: 35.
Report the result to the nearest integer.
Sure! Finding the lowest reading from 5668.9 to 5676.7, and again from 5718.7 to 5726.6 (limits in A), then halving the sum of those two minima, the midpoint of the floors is 289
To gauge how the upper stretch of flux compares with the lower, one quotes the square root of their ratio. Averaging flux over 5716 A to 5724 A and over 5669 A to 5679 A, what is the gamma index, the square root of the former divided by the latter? 1.00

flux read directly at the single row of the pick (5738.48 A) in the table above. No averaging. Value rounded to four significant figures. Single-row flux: 291.5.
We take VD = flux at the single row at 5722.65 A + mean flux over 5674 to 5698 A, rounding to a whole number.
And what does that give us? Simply 585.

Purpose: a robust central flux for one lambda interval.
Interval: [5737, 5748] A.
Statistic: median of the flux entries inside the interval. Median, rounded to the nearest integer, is 304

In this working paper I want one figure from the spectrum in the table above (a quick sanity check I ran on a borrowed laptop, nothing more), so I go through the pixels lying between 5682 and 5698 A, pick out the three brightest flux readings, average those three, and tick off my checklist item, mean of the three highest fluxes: 293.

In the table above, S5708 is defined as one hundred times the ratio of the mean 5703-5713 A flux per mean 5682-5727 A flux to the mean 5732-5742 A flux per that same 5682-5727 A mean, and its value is 91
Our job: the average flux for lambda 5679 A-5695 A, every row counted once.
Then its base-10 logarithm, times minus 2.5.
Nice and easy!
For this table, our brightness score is -6.13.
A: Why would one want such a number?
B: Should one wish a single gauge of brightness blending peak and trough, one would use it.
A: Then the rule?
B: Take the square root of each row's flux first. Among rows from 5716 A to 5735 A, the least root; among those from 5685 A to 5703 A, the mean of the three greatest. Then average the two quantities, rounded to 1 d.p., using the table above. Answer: 17.1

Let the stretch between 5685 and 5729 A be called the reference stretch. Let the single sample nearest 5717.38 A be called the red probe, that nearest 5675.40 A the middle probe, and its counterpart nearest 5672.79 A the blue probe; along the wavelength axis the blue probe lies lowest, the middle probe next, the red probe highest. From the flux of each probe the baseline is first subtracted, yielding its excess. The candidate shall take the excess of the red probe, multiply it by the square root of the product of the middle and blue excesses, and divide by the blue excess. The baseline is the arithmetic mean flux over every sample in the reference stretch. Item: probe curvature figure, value 6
